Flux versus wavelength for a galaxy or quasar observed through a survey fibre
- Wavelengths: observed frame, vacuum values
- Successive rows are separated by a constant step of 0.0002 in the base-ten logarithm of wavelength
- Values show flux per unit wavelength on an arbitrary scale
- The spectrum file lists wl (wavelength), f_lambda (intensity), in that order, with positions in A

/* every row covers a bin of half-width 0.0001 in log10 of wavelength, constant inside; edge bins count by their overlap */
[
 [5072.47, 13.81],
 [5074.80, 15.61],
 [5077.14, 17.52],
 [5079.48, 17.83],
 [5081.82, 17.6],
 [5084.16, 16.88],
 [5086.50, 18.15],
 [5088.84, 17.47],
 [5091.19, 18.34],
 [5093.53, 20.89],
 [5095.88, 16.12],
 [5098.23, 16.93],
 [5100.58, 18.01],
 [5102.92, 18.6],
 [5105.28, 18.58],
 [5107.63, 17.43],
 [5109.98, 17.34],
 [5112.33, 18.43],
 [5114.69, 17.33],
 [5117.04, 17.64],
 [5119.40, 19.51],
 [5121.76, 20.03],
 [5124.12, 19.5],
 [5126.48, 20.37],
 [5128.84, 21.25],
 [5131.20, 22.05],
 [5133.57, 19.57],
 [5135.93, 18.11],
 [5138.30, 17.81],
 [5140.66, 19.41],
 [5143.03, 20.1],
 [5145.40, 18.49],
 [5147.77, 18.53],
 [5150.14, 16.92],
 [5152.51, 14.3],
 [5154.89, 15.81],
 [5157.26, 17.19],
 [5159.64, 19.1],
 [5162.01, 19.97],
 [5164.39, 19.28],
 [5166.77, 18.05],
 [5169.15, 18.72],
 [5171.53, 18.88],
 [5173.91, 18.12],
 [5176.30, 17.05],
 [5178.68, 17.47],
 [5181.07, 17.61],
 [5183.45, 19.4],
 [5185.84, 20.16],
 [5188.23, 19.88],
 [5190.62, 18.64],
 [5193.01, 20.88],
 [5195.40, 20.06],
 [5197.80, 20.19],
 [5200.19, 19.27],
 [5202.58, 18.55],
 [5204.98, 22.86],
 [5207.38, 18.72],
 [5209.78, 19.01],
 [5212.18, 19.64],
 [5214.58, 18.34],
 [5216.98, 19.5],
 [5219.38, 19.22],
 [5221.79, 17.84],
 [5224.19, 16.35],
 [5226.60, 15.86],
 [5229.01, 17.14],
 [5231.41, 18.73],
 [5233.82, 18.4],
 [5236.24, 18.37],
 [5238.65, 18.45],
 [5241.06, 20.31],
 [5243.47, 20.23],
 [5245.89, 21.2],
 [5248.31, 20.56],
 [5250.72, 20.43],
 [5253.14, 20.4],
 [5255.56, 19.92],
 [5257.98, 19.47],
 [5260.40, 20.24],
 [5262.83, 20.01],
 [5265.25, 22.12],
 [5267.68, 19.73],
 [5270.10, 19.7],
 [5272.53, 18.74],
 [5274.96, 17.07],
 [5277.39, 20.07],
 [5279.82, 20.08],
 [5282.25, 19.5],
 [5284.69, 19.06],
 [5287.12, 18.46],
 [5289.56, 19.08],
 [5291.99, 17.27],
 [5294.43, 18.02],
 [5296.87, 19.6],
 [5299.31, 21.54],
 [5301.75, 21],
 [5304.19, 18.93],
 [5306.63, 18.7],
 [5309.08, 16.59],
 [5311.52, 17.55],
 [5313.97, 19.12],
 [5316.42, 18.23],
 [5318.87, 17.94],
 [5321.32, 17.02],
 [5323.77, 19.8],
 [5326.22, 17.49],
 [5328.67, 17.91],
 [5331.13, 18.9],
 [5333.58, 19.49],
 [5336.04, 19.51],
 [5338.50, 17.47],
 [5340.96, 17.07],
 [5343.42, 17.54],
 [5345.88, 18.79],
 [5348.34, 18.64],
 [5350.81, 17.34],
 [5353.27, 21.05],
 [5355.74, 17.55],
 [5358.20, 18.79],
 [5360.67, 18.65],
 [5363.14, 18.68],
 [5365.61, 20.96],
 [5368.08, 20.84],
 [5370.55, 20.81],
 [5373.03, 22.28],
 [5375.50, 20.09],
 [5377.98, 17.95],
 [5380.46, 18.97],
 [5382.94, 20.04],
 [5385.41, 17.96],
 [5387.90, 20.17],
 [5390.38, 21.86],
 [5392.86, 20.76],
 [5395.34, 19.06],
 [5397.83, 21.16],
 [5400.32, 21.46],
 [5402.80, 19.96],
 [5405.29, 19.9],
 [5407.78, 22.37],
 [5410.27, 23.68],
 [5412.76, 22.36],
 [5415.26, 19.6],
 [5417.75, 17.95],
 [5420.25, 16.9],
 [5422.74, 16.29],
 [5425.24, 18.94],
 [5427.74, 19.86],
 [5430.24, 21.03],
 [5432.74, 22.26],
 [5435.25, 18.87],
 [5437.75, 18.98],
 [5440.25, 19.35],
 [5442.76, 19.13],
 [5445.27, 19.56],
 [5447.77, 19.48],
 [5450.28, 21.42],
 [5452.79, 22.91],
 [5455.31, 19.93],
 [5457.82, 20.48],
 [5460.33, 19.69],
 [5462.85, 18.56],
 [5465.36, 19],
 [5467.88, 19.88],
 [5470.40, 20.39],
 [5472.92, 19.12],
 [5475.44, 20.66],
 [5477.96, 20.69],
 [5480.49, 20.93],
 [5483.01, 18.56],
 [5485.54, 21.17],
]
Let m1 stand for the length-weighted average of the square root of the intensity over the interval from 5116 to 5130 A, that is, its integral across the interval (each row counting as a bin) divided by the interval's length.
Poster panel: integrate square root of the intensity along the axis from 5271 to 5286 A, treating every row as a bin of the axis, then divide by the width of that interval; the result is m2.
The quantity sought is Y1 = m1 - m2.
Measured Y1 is 0.07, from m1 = 4.44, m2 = 4.37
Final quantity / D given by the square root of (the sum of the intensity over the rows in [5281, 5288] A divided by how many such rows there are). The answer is 4.36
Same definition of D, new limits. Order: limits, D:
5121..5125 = 4.45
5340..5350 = 4.24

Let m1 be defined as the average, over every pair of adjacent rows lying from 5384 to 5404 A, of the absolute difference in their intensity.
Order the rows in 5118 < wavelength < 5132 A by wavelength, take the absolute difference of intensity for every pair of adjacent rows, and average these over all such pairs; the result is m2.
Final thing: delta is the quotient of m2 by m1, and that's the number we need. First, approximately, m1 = 1.51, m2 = 0.72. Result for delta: 0.5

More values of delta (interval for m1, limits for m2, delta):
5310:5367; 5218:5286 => 0.7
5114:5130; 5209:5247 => 1.0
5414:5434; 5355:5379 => 0.8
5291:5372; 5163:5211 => 1.0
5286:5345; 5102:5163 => 1.0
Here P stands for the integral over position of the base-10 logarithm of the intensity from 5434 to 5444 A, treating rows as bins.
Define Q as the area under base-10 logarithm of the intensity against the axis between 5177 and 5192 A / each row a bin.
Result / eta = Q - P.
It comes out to 6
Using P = 13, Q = 19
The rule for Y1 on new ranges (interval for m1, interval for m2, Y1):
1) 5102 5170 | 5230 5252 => -0.12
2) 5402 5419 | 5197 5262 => 0.18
